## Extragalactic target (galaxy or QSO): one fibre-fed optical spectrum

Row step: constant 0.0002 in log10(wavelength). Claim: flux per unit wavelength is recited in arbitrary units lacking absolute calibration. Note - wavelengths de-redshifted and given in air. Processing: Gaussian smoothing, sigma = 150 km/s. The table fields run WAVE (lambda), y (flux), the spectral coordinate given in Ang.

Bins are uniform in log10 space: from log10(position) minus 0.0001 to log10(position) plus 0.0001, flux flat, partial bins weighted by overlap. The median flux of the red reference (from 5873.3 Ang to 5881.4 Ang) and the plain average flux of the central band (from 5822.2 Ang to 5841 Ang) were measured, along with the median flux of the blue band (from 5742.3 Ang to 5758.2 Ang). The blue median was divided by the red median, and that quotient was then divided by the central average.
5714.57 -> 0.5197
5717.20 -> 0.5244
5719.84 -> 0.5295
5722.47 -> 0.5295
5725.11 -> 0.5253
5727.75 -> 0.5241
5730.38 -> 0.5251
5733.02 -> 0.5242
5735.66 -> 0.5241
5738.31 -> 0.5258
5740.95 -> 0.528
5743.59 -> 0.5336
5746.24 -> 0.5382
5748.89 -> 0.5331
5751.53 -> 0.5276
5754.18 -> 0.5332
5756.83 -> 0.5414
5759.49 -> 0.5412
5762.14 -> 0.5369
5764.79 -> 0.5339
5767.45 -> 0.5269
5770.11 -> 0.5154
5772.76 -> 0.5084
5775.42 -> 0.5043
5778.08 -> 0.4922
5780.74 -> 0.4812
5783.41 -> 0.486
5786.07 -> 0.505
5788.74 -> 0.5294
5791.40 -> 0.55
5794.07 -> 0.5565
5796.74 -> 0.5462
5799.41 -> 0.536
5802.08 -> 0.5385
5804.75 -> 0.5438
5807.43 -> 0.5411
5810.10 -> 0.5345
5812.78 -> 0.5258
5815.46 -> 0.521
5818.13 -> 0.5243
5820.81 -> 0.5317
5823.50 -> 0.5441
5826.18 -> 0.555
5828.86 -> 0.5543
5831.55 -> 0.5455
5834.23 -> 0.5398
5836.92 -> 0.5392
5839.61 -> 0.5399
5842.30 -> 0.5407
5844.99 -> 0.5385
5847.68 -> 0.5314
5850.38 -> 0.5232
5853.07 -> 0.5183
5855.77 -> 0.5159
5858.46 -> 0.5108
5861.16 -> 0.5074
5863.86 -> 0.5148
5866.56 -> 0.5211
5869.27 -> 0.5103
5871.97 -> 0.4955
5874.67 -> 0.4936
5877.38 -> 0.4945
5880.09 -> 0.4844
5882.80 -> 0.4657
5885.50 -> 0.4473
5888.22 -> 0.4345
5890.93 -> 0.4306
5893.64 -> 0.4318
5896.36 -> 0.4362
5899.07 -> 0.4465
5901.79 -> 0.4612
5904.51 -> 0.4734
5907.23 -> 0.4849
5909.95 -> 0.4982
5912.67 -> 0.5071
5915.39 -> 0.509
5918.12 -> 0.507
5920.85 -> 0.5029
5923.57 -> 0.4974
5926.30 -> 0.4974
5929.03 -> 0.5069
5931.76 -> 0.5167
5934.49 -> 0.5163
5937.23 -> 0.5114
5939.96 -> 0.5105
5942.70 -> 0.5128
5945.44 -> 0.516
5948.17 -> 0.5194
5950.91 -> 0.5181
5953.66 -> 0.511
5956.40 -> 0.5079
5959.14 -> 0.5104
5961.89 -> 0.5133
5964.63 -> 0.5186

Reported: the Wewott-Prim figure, 1.98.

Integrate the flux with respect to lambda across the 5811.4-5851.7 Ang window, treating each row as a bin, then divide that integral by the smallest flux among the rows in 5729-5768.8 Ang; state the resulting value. 41.3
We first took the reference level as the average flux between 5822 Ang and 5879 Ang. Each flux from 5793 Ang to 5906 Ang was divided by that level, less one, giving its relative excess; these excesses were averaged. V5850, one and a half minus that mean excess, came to 1.53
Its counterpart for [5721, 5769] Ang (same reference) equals 1.49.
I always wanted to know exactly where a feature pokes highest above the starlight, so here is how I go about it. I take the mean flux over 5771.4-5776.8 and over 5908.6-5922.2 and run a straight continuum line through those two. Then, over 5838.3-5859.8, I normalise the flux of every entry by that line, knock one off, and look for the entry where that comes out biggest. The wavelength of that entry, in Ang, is 5842.30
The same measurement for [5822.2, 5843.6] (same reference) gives 5826.18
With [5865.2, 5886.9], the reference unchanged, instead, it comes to 5866.56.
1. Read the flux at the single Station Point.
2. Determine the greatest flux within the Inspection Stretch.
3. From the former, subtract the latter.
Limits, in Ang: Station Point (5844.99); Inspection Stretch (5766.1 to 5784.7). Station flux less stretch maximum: 0.012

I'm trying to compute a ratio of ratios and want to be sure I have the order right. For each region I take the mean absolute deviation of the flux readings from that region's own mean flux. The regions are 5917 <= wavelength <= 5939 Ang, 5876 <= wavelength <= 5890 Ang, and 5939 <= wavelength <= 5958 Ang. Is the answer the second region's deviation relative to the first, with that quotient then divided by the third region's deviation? 935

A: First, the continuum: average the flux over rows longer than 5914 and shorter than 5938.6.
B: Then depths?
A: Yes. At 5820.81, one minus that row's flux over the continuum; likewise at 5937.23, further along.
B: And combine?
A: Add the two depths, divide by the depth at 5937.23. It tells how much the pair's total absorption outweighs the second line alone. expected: 6.9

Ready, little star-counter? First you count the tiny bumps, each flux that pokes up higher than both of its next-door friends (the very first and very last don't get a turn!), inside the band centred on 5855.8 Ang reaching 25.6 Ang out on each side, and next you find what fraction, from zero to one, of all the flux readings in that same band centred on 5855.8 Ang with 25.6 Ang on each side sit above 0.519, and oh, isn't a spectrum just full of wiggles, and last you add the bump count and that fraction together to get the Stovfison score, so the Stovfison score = 3.5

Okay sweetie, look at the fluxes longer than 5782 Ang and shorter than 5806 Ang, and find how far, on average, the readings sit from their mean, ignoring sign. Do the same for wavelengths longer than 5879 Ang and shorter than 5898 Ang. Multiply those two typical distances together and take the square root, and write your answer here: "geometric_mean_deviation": 0.016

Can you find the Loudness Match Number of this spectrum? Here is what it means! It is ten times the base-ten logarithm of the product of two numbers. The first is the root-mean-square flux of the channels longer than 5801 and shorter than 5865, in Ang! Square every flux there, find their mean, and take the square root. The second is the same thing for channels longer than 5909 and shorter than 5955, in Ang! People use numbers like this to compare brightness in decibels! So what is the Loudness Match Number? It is -5.7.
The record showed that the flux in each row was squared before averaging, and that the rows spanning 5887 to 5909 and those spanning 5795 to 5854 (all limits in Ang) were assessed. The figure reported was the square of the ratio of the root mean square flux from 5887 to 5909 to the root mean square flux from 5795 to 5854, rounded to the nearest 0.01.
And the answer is 0.70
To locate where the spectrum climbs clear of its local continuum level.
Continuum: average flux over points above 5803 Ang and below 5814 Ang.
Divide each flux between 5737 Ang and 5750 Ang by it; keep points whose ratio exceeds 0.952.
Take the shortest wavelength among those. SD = 5738.31 Ang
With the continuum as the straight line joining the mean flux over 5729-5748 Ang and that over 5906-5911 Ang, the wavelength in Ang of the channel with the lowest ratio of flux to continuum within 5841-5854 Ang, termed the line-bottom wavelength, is 5853.07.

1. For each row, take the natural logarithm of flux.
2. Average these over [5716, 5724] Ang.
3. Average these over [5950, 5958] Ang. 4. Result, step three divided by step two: 1.05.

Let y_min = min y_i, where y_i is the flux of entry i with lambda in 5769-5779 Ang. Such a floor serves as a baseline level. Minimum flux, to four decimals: 0.4922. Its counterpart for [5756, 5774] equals 0.5084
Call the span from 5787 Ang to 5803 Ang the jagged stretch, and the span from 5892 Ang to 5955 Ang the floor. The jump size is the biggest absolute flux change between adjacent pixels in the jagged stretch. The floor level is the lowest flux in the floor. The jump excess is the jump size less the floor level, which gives -0.411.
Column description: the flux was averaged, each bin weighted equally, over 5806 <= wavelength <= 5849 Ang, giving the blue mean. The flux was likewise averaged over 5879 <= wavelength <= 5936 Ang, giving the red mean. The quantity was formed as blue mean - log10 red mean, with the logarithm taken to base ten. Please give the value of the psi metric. 0.858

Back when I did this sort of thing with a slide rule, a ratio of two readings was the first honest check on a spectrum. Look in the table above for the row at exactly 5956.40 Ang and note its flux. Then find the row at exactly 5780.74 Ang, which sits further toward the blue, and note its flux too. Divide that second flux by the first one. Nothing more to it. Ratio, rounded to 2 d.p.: 0.95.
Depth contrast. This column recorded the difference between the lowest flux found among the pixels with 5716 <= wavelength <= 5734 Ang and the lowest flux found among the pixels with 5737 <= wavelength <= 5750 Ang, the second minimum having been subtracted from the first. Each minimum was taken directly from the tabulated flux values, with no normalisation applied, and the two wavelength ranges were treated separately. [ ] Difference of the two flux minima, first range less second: 0.00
